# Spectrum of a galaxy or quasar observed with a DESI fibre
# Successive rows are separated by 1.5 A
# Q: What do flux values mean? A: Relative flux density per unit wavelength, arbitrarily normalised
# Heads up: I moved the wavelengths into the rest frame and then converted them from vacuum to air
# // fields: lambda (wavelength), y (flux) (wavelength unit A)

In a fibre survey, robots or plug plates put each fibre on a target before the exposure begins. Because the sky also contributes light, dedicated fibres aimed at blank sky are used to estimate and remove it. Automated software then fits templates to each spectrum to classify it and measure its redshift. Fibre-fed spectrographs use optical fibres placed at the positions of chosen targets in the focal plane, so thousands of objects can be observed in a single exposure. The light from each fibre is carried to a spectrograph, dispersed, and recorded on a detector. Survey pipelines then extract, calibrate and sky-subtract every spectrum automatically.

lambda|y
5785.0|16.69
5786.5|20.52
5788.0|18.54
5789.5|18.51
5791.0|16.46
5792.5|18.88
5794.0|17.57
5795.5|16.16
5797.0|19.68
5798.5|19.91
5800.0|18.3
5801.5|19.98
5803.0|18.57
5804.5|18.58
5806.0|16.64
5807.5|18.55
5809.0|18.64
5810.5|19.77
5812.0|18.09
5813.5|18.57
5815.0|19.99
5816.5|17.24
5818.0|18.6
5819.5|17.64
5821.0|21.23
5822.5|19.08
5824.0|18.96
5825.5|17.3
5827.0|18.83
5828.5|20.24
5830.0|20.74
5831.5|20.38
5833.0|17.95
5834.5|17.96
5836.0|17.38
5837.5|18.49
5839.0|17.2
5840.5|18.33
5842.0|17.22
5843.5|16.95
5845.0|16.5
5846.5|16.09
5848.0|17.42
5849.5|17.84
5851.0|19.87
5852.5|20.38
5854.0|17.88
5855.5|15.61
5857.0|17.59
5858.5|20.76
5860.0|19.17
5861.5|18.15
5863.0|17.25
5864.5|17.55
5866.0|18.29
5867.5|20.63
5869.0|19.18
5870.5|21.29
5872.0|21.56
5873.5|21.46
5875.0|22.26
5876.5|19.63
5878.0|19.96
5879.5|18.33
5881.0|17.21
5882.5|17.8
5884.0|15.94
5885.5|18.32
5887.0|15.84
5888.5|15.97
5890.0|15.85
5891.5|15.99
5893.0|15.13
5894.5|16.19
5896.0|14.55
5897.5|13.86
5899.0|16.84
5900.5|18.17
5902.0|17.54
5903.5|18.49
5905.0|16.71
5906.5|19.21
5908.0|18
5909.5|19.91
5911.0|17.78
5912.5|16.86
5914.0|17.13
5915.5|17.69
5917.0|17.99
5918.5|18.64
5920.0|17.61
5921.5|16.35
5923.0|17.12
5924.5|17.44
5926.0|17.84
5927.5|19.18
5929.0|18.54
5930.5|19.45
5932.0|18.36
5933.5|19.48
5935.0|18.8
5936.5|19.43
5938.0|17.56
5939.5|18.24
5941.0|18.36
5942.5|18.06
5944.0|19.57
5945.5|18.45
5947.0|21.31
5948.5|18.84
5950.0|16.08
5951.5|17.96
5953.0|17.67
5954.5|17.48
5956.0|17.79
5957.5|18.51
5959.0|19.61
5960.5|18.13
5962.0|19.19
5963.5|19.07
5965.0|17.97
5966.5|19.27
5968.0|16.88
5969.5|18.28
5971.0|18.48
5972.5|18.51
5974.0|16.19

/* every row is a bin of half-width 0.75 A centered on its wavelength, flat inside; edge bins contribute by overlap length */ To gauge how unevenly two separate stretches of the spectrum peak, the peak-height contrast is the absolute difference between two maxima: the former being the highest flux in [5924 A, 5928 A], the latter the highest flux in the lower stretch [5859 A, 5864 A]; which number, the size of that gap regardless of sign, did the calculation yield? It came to 0.0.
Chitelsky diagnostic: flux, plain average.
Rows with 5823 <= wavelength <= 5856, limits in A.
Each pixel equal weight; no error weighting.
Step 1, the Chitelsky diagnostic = 18.2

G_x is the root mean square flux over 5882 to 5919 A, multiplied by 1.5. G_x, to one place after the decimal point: 25.7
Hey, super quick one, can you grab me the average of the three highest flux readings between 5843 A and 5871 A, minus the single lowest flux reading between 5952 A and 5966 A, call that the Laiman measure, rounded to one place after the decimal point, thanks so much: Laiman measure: 3.4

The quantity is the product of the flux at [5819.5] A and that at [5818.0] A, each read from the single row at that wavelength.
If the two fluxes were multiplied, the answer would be 328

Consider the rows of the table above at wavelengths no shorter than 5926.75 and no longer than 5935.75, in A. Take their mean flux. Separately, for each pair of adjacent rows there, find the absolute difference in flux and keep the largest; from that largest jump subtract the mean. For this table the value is -17.8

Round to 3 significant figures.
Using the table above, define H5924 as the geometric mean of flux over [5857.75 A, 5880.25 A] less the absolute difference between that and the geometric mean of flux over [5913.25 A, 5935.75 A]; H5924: 18.1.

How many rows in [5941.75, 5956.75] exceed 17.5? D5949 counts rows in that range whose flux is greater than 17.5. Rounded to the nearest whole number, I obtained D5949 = 8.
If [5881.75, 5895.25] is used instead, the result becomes 2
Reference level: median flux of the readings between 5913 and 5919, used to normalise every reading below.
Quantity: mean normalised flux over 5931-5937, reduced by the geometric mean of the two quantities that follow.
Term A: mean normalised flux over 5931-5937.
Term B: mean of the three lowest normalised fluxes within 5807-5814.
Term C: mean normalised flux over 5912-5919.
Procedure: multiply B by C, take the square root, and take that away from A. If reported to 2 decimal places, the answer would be 0.06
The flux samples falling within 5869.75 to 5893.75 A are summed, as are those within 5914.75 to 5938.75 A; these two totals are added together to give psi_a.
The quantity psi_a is 584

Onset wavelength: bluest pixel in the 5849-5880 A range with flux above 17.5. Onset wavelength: 5849.5 A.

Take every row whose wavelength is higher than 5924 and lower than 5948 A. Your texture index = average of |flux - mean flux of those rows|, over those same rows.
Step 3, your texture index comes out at 0.74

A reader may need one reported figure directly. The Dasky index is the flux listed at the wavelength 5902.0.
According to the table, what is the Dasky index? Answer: 17.54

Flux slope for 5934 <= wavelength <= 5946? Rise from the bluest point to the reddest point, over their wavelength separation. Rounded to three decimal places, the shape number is -0.033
